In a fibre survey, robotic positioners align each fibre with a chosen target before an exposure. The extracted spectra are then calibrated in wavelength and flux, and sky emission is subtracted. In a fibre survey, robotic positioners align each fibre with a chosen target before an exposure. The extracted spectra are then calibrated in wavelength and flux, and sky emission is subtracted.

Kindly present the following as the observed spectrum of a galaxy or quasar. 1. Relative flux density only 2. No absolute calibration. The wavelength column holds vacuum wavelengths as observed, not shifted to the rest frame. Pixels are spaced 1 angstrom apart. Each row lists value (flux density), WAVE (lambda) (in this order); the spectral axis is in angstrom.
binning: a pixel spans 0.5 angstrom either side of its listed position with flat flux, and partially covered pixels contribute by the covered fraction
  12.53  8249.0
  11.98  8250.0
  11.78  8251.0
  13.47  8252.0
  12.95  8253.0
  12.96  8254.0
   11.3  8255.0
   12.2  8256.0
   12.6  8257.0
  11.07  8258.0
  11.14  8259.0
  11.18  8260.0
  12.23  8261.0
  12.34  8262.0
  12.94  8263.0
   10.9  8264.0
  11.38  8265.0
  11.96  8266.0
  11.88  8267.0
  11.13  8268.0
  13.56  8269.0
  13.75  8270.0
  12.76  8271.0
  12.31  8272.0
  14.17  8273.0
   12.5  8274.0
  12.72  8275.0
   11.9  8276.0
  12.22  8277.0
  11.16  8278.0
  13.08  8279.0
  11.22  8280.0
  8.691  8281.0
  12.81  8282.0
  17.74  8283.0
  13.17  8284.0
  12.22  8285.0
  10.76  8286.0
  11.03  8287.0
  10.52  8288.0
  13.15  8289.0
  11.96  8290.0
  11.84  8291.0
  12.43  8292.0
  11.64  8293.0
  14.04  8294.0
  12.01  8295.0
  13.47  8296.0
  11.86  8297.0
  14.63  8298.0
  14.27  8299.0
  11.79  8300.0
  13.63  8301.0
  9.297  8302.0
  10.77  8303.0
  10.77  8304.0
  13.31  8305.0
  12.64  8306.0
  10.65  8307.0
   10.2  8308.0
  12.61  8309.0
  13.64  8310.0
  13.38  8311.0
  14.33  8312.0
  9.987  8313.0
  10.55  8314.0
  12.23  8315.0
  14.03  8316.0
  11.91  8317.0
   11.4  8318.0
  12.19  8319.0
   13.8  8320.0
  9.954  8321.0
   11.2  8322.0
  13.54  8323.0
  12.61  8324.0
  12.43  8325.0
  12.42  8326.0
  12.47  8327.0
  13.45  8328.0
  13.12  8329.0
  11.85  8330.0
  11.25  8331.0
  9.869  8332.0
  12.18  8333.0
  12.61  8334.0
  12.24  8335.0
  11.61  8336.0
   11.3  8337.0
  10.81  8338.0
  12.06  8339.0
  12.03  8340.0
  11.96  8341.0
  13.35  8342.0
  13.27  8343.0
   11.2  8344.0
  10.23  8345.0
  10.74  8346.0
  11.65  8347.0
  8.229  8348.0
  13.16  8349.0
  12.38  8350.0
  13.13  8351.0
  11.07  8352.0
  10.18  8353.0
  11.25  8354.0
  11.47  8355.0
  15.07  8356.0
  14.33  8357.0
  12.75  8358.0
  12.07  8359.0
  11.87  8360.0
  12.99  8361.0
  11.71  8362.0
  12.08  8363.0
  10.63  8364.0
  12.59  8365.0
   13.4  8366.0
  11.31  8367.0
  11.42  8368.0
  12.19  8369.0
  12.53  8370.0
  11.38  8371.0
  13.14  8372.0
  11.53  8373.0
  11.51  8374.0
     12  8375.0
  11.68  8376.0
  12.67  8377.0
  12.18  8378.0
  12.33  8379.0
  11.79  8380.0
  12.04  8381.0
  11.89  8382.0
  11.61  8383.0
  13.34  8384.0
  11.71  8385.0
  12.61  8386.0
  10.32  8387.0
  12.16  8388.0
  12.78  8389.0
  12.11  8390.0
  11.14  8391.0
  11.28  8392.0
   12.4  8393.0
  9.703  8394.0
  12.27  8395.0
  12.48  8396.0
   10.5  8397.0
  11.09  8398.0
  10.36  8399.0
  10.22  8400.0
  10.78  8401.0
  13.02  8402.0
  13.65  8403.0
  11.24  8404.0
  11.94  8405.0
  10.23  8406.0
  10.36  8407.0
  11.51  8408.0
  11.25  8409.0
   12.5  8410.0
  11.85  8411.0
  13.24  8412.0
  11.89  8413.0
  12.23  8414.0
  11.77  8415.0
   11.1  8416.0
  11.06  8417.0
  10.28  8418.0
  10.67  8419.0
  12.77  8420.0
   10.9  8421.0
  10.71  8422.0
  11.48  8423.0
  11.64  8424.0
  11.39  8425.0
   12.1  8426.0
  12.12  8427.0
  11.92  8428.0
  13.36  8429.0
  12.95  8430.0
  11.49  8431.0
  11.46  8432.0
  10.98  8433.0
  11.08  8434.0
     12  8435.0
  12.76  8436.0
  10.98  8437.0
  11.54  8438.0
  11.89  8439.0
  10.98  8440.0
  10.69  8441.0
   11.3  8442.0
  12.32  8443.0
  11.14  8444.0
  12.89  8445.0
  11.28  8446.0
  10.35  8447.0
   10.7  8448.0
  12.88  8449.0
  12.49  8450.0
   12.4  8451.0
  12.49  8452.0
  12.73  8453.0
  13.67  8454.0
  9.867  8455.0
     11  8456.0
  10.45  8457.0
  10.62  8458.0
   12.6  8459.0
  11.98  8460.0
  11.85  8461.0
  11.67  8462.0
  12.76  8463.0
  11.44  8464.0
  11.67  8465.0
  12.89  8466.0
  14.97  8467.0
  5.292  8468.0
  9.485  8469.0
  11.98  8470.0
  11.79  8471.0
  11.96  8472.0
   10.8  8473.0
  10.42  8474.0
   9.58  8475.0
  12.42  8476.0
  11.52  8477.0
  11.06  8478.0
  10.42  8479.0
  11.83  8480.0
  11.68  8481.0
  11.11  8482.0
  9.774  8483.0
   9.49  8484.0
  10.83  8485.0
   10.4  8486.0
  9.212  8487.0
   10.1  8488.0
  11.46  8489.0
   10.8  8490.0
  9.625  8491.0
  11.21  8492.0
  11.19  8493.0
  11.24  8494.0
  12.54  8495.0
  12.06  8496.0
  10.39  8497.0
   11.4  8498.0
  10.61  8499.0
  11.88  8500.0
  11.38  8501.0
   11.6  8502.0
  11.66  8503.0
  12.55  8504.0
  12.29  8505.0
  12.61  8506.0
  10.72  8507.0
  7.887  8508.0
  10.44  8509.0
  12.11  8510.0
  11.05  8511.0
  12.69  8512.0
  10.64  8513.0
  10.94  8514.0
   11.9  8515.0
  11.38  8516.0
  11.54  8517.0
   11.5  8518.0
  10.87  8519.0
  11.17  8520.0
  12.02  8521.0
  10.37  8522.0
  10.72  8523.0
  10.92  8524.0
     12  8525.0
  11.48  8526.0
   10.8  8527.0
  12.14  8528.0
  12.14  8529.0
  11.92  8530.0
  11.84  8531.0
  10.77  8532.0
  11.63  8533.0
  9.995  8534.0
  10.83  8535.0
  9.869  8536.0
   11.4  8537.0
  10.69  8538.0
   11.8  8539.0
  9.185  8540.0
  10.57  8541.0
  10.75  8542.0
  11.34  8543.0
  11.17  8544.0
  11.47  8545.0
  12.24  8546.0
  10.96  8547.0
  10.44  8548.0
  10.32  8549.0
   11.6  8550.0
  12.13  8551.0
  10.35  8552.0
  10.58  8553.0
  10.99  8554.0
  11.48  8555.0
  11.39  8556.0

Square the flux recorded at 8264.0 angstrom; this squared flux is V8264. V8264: 119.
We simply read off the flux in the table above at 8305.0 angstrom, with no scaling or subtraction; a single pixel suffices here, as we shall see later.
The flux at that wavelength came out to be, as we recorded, 13.31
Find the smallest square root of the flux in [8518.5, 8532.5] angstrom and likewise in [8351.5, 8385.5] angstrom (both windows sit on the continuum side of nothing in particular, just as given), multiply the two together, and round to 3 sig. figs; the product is 10.3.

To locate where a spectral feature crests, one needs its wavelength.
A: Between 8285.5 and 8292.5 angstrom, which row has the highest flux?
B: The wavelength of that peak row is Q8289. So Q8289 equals 8289.0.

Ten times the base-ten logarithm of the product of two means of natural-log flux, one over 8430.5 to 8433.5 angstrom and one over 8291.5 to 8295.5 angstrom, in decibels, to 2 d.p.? 7.87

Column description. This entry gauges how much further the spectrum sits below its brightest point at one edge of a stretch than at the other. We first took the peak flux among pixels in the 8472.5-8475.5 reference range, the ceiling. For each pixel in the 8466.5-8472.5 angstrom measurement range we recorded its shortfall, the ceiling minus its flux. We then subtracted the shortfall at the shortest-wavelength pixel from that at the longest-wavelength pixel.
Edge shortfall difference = 3.0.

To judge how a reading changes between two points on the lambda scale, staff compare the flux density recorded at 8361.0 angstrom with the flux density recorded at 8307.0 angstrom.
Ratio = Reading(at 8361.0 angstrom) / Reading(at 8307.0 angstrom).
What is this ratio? 1.22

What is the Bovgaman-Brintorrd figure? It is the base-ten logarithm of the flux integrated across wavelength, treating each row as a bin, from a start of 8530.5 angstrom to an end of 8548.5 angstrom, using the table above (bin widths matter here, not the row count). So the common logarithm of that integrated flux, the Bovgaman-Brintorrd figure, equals 2.29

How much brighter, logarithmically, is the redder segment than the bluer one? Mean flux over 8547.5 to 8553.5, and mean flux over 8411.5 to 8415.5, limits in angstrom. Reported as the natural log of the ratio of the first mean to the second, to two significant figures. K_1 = -0.12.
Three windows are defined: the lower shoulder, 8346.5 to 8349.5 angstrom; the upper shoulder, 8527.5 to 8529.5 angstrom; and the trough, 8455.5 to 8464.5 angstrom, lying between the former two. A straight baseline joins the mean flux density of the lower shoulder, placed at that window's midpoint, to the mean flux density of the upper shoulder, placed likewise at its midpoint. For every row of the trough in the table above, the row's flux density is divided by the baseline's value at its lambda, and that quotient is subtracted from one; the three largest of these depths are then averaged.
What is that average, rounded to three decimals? 0.086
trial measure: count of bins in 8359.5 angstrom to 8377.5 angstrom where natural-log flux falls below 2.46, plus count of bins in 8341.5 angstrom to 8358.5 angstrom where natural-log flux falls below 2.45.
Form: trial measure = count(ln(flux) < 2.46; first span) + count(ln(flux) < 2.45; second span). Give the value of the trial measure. 15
